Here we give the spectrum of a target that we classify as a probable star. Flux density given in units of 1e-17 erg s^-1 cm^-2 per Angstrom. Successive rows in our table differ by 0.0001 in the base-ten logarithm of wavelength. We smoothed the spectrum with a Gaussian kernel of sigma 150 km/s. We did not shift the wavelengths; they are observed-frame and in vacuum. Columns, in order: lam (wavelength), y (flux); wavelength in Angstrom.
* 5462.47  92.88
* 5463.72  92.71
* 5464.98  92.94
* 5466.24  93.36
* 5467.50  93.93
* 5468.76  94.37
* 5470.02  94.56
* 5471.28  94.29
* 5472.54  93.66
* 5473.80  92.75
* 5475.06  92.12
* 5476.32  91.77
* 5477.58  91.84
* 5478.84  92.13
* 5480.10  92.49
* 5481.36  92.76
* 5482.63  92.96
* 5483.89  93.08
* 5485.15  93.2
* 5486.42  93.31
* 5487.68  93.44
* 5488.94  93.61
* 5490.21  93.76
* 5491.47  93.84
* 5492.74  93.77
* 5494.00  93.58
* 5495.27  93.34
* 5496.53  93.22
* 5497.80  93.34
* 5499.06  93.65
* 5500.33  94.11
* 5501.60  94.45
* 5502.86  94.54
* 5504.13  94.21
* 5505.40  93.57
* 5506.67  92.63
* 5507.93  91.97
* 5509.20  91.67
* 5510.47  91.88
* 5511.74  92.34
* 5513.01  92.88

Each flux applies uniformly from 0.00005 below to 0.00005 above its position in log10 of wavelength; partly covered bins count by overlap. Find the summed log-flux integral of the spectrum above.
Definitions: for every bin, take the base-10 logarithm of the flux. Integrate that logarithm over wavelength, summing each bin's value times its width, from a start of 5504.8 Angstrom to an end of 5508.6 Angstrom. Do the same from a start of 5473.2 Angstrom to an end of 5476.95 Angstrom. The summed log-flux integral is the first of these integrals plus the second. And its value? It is 14.9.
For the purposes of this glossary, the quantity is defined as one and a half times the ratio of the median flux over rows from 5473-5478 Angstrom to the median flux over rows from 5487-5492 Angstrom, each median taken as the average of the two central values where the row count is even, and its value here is 1.473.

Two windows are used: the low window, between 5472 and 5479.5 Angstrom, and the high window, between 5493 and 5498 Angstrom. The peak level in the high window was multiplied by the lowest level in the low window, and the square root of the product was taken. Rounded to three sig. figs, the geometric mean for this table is 92.7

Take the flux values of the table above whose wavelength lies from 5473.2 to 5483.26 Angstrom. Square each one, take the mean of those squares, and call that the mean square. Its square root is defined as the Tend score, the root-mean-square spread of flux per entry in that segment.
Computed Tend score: 92.4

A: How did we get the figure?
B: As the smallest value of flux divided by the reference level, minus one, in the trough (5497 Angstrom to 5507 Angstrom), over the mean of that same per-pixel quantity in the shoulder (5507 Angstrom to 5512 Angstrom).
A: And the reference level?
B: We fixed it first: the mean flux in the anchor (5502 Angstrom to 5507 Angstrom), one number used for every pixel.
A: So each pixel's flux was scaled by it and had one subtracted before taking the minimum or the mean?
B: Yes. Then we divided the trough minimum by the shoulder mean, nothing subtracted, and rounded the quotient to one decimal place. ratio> 0.6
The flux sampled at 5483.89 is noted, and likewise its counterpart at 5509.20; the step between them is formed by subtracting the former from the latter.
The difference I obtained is -1.4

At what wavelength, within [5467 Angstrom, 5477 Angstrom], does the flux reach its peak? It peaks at 5470.02 Angstrom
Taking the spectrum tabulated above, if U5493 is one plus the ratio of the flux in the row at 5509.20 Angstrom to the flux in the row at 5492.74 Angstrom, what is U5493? 1.98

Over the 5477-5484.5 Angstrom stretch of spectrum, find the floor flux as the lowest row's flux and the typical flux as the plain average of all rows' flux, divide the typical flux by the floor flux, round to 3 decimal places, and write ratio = 1.008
